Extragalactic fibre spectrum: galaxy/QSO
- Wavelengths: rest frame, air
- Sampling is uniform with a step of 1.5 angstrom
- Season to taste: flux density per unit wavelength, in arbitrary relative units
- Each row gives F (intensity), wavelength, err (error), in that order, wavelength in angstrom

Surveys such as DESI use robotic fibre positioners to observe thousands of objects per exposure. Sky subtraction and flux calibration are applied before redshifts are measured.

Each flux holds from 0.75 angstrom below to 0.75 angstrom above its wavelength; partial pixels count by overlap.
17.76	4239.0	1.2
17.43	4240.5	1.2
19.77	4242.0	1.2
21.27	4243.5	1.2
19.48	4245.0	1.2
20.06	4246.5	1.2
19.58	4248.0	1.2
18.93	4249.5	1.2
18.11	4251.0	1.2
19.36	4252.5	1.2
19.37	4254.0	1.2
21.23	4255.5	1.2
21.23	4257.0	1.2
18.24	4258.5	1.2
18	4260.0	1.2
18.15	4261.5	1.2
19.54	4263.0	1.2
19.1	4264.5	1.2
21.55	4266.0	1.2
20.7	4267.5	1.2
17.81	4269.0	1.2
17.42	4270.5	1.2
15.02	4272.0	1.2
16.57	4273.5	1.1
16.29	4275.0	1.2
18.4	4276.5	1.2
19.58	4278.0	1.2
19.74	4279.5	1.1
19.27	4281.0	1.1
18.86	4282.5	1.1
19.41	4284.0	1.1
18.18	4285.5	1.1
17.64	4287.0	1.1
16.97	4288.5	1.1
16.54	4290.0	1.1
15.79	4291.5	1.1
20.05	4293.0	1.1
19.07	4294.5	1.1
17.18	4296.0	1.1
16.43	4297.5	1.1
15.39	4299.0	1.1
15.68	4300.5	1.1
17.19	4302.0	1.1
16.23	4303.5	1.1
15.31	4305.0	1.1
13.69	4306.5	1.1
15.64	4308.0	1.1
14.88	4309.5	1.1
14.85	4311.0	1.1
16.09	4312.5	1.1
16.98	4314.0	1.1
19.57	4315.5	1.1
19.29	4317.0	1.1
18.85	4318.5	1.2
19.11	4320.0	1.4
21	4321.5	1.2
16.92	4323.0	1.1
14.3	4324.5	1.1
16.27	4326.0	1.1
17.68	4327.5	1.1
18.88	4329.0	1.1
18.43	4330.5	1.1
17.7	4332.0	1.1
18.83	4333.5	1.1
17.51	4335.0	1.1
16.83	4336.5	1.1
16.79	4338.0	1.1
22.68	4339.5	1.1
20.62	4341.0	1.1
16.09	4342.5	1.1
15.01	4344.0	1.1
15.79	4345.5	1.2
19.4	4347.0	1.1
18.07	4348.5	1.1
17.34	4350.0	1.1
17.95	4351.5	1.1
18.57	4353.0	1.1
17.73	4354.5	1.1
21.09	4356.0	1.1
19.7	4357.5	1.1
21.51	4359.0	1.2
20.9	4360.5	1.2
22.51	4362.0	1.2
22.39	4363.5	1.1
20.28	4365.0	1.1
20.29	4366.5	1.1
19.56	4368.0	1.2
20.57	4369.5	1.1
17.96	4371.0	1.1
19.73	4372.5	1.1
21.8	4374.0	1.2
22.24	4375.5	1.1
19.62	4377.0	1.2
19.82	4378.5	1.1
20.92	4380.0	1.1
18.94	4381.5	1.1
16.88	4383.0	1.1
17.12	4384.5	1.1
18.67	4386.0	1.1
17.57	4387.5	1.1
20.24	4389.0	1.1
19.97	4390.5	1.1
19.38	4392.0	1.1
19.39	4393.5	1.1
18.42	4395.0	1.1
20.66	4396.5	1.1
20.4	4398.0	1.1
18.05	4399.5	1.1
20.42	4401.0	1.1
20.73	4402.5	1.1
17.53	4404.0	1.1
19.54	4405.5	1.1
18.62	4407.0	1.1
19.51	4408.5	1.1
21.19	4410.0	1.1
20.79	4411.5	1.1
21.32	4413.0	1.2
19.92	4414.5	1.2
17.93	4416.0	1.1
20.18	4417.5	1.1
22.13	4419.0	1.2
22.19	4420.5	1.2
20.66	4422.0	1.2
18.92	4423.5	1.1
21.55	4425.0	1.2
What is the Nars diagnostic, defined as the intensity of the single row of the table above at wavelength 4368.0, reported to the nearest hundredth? 19.56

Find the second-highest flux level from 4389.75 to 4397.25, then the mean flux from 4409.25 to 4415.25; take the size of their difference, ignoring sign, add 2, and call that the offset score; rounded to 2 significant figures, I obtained 2.8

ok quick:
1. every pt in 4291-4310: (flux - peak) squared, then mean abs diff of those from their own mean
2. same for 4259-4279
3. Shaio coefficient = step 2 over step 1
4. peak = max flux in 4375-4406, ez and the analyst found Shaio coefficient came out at 0.80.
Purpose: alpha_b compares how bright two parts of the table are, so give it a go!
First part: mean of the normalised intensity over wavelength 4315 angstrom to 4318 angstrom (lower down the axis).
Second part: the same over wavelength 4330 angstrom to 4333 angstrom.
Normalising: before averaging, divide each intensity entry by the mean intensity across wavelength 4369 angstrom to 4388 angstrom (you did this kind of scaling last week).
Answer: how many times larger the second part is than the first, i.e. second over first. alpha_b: 0.93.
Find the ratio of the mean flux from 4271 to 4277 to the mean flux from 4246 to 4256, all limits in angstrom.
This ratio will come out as 0.85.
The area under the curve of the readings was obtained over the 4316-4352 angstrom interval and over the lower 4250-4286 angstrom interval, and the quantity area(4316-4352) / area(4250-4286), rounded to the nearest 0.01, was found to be 0.96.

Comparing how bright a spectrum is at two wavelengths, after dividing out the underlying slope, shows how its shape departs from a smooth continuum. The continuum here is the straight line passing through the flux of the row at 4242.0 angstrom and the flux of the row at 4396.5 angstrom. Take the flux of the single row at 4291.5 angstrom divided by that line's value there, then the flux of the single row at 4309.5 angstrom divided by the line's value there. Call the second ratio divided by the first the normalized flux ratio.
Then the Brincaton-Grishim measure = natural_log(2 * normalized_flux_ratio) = 0.63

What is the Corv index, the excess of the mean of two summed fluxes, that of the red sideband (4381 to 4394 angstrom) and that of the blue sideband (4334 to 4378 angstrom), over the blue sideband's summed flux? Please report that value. -196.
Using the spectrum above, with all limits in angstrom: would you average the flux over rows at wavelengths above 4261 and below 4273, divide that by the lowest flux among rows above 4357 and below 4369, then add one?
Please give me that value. 1.95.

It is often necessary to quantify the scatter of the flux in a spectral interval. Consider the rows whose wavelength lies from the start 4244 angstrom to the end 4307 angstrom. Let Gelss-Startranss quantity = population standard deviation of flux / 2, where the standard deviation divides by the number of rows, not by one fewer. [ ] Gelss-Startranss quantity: 0.91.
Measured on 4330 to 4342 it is 0.95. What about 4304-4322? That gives 1.13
